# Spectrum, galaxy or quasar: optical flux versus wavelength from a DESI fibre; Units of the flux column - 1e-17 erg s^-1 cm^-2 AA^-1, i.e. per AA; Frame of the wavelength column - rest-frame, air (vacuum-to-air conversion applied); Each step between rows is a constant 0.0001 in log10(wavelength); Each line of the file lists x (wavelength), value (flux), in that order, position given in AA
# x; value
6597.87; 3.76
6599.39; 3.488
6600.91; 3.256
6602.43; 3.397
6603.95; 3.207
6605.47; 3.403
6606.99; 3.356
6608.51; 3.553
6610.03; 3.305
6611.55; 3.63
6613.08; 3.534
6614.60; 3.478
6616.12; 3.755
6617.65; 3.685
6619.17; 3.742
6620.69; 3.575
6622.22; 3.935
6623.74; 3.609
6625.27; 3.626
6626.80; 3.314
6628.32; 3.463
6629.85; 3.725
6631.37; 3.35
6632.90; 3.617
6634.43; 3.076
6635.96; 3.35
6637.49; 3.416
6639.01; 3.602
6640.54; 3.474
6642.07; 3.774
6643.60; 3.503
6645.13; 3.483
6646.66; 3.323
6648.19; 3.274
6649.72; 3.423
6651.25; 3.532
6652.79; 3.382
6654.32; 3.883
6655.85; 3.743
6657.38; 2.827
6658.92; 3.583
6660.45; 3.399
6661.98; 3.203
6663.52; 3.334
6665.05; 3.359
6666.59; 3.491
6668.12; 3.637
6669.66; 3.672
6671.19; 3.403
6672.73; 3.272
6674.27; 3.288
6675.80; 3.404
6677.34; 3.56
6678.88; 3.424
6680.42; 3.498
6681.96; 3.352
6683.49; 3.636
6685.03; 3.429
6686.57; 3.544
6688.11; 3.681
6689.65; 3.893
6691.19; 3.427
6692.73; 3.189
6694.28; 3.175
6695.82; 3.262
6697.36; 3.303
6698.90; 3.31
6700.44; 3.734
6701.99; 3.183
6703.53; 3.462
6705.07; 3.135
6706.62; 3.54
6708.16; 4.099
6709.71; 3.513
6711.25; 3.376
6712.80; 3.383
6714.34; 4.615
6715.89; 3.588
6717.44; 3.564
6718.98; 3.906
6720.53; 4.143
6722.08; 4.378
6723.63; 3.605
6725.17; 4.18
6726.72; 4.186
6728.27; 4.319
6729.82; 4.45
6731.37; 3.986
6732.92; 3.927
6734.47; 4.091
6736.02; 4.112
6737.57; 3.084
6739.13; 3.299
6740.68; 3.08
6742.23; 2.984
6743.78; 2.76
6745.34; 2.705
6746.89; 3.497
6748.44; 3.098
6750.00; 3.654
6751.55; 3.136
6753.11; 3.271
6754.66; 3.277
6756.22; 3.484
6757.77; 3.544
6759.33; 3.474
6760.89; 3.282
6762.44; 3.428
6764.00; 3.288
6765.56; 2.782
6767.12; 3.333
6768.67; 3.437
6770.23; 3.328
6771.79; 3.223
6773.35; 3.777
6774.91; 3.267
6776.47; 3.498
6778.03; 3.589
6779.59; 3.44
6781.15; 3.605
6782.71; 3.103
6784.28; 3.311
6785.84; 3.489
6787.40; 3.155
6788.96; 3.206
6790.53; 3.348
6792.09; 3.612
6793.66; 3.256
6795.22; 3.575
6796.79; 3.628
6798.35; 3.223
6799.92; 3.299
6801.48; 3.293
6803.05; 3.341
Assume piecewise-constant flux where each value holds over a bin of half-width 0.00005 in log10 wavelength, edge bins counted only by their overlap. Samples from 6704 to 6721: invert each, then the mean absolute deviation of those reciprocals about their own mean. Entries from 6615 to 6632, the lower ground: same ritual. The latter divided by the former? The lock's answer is 0.46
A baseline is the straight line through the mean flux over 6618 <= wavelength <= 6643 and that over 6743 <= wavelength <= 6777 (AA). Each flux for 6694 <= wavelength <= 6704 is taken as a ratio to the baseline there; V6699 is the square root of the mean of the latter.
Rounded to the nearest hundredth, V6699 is 0.99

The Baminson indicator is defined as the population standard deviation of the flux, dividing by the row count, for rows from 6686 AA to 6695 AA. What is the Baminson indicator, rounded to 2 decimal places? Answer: 0.26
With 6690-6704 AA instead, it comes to 0.17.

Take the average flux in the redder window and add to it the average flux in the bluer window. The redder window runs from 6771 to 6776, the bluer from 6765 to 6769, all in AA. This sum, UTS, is 6.61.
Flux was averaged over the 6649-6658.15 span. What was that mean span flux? 3.5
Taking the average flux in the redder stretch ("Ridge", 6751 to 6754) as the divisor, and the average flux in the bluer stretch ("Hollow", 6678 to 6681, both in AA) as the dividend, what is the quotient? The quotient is 1.08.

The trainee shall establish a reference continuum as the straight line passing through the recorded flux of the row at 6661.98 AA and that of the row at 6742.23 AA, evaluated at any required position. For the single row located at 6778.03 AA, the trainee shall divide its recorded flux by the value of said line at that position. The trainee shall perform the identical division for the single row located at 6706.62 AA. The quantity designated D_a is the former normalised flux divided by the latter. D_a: 1.08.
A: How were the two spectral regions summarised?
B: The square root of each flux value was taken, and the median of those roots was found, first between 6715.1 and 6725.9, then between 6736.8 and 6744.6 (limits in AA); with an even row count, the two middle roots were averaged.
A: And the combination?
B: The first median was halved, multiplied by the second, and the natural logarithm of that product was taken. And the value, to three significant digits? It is 0.551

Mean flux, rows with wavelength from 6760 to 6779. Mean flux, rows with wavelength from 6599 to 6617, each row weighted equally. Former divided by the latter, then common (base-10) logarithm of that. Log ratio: -0.012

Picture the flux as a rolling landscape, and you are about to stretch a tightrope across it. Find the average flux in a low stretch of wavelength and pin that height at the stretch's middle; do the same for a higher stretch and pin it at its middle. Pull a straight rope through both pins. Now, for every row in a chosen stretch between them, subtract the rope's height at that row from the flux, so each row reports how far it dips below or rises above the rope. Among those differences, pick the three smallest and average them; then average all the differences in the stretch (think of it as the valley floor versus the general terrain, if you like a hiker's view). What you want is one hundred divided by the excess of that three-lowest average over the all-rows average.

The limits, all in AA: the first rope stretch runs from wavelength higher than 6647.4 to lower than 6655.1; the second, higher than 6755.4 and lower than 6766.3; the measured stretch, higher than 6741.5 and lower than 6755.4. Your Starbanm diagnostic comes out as -290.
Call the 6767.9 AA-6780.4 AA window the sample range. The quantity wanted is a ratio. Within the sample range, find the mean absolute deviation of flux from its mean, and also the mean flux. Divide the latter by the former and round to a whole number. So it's 26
